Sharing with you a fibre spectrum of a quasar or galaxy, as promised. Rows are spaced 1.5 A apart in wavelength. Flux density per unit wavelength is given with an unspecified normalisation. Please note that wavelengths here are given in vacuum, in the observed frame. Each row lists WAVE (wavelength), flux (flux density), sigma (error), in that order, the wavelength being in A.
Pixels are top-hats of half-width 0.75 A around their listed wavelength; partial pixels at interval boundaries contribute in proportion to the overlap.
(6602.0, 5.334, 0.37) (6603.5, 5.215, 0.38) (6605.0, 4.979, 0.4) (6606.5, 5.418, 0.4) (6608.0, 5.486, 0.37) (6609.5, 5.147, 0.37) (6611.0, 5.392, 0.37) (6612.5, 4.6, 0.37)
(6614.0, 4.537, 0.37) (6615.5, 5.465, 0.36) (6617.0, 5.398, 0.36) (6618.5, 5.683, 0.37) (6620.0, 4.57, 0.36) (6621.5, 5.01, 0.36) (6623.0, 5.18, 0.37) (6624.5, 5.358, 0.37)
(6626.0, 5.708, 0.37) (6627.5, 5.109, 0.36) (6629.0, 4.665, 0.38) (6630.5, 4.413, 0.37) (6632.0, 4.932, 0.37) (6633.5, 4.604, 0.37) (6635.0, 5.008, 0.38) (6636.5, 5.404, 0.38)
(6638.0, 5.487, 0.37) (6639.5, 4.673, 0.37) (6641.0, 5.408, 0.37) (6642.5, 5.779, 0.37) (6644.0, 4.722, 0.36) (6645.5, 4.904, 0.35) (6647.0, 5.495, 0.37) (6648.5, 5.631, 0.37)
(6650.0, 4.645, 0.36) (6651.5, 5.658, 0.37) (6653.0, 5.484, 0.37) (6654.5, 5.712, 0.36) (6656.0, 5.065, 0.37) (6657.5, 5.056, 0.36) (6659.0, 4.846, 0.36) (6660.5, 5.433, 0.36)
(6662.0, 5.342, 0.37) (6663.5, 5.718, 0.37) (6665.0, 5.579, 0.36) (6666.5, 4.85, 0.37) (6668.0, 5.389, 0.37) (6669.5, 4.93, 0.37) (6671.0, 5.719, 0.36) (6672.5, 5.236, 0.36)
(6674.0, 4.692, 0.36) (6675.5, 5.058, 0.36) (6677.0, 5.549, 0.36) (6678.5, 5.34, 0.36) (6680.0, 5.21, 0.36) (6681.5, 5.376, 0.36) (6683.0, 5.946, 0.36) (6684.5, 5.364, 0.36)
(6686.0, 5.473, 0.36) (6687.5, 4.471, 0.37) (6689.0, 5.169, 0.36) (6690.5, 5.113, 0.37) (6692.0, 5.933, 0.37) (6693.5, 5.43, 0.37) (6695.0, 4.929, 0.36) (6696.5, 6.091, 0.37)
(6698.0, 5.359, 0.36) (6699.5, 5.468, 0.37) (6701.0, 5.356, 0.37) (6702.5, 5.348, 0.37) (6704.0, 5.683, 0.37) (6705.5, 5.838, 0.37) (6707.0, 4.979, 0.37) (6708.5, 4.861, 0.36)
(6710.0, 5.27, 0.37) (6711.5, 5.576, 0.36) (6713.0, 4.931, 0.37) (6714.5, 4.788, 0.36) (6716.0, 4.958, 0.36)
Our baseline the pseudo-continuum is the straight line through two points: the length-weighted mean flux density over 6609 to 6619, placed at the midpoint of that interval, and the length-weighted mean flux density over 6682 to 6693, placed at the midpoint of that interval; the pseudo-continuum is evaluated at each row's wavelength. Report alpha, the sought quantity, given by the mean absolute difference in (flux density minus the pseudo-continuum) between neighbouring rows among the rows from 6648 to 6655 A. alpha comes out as 0.60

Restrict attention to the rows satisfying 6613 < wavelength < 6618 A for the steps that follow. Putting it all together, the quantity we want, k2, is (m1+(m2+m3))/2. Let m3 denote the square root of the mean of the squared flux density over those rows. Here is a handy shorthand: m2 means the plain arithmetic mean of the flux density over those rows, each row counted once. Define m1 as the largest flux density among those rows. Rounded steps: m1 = 5.465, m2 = 5.13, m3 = 5.2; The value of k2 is 7.87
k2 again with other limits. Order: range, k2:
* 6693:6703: 8.48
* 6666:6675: 8.00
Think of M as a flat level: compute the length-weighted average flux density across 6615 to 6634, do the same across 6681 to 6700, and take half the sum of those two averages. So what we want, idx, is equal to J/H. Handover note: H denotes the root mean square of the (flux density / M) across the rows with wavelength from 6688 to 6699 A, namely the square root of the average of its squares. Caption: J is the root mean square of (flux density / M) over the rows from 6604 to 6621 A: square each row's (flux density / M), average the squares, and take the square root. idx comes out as 0.949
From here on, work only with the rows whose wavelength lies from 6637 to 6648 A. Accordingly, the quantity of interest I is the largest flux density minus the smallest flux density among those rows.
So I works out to 1.1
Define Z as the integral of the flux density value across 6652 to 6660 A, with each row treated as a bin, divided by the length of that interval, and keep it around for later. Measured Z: 5.25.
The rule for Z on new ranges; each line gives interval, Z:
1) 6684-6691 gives 5.11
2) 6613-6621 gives 5.11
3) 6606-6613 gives 5.22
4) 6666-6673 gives 5.24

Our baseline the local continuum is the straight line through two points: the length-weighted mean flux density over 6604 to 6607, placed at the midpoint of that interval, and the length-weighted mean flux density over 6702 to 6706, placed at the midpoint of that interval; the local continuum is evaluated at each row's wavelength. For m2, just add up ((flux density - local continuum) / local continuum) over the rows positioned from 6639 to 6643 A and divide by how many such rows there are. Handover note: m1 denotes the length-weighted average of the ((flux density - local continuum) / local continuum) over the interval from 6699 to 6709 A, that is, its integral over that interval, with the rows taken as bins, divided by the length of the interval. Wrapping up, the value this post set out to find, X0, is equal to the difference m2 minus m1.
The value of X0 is 0.03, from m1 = -0.05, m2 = -0.010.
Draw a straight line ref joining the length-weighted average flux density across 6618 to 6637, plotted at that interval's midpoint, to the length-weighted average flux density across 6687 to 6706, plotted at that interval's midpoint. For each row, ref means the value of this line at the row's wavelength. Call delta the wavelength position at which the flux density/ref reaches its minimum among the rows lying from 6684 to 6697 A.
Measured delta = 6687.5 A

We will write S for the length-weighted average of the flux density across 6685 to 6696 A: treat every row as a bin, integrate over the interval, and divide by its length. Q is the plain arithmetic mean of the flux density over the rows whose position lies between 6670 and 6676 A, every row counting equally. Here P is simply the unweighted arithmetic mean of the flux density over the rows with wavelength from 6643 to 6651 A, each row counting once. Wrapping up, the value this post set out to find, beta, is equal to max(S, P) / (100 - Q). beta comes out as 0.0553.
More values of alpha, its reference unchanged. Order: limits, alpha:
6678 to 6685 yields 0.36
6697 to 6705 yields 0.14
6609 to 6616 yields 0.51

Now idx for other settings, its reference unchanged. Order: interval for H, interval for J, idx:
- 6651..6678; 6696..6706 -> 1.055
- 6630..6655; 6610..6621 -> 0.985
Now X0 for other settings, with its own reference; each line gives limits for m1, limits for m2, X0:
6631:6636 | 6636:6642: 0.07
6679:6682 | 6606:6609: 0.09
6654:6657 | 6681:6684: 0.04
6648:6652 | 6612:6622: -0.02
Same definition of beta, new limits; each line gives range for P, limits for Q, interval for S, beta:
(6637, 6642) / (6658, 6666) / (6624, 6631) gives 0.0548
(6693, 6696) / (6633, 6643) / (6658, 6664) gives 0.0560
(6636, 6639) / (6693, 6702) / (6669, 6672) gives 0.0576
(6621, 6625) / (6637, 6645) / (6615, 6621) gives 0.0555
